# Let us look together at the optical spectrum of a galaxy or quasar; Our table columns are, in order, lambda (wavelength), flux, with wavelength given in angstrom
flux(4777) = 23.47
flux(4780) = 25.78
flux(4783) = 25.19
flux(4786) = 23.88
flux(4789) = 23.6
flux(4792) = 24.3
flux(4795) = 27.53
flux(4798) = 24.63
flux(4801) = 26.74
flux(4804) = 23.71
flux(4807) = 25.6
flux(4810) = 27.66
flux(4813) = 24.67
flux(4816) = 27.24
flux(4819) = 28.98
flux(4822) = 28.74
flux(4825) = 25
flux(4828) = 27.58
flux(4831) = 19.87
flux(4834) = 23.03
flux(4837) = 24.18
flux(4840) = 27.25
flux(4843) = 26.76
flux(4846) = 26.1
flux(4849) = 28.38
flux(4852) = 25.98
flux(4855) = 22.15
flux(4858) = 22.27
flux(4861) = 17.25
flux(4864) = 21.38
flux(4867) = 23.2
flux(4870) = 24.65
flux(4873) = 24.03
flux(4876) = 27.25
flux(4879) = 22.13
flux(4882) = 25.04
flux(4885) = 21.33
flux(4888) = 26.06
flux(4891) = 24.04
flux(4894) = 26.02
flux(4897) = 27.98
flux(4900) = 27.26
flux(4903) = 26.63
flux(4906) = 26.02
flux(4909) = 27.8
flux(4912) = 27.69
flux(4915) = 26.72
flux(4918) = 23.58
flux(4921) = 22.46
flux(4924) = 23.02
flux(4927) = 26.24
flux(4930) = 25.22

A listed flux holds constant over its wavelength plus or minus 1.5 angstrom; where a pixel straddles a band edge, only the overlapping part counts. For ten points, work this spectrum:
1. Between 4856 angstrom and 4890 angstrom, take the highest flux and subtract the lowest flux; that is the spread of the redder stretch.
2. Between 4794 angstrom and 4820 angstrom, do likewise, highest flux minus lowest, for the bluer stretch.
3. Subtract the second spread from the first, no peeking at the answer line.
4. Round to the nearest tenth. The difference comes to 4.7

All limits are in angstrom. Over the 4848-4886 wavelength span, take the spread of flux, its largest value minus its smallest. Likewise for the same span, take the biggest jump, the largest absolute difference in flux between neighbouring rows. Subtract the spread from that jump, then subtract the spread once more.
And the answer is -17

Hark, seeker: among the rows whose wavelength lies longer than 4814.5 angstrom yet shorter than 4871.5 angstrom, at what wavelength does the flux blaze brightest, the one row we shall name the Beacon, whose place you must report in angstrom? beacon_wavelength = 4819 angstrom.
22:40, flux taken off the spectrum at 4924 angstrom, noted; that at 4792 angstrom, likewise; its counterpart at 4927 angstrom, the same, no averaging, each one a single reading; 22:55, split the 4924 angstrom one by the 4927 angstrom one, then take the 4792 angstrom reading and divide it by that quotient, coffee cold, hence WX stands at 27.7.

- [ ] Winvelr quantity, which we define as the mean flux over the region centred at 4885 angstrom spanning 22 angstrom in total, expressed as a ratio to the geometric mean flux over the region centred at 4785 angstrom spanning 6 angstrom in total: 1.00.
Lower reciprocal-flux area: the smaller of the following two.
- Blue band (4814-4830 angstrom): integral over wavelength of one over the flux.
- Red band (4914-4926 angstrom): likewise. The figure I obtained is 0.50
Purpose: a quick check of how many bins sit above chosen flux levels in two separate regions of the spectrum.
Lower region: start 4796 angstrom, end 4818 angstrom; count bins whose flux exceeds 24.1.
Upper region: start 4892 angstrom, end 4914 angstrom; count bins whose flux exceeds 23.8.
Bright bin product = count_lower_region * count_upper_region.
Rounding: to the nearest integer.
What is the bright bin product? 42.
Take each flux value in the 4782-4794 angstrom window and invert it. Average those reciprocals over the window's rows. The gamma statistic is 0.041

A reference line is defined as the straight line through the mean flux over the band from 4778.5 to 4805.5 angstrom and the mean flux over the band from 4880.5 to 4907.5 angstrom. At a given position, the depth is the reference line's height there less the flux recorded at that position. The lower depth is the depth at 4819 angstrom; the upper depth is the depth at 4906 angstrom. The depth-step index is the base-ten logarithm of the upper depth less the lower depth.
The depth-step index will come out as 0.5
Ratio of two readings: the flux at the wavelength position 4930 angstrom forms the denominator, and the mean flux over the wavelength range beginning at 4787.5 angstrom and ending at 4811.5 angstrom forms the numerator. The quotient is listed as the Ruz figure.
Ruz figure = 1.01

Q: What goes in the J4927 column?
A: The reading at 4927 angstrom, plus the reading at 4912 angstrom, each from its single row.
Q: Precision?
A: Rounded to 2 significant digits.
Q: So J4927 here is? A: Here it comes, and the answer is 54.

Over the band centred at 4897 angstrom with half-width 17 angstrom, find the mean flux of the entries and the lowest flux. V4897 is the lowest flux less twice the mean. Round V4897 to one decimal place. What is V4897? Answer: -30.6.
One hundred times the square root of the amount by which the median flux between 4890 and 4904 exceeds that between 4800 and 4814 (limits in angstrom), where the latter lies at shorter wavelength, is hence 101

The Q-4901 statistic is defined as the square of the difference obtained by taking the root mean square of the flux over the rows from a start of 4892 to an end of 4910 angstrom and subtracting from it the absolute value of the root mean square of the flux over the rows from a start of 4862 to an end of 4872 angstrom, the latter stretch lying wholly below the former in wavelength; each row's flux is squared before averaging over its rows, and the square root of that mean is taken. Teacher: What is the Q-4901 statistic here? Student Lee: 15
